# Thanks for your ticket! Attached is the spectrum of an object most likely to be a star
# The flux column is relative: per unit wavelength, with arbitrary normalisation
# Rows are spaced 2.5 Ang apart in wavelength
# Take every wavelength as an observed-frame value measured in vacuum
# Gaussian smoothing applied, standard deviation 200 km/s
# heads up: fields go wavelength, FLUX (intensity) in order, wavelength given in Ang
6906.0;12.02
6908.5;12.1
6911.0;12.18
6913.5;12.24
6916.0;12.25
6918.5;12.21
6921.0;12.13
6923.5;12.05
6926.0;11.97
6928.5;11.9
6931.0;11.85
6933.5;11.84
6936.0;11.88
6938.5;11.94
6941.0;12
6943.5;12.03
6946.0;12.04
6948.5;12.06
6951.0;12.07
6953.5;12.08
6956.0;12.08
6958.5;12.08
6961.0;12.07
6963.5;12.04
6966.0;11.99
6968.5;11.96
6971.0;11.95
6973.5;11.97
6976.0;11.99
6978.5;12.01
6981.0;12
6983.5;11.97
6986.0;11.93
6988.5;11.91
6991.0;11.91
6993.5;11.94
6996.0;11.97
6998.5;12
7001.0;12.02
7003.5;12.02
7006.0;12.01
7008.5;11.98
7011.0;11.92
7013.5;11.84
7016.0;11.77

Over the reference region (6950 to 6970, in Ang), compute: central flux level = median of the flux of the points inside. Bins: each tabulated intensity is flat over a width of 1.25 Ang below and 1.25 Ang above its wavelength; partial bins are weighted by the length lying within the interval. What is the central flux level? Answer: 12.07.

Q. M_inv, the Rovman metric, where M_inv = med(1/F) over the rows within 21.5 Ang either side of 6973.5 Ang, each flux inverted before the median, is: 0.0834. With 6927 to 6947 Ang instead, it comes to 0.0839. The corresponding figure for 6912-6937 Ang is 0.0833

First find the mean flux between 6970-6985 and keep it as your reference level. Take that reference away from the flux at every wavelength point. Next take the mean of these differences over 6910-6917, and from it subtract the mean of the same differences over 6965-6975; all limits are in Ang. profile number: 0.26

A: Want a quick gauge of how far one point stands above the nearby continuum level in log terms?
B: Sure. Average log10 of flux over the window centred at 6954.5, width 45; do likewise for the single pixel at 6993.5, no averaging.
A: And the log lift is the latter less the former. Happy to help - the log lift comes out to -0.0023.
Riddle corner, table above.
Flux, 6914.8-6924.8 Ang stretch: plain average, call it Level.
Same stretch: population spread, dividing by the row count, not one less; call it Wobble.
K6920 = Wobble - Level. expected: -12.08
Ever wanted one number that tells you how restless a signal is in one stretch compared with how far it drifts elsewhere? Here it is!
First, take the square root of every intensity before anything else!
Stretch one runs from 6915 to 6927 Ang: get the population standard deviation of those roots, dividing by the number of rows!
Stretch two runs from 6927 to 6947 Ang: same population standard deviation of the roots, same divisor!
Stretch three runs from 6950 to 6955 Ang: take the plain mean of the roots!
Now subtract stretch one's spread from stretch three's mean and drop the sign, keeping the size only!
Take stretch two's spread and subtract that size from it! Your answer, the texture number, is -3.449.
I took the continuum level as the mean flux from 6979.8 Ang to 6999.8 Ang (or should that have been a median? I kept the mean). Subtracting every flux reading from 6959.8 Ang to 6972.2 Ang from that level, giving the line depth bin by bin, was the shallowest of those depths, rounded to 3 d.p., -0.116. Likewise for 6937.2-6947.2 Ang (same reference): -0.086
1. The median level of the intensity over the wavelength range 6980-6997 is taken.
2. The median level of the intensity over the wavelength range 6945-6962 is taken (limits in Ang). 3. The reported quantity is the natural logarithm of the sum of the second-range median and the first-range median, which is 3.18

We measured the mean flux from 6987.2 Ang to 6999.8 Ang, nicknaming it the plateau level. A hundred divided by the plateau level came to 8.37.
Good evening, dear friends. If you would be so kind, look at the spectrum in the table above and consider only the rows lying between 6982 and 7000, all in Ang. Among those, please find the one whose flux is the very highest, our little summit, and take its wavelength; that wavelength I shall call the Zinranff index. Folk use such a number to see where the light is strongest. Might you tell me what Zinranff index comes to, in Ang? 6998.5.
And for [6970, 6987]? 6978.5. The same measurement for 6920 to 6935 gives 6921.0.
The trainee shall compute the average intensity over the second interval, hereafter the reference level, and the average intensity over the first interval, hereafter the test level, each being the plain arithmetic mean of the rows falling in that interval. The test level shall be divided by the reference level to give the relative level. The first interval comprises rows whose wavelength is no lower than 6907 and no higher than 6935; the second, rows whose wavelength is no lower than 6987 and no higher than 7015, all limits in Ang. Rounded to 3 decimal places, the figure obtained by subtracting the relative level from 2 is 0.991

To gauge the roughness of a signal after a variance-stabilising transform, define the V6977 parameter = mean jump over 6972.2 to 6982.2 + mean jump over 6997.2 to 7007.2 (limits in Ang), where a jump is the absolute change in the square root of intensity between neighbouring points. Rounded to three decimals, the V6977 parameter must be 0.004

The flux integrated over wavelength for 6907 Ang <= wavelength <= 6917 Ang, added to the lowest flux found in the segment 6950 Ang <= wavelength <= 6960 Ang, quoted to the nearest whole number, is 134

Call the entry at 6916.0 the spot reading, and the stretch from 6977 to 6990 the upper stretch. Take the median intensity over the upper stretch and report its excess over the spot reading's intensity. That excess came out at -0.28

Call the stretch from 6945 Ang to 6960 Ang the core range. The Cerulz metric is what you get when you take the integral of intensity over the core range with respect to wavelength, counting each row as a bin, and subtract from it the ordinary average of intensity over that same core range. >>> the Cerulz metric 169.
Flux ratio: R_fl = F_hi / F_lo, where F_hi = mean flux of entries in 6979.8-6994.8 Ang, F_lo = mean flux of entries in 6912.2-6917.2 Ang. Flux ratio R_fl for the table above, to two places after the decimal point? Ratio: 0.98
